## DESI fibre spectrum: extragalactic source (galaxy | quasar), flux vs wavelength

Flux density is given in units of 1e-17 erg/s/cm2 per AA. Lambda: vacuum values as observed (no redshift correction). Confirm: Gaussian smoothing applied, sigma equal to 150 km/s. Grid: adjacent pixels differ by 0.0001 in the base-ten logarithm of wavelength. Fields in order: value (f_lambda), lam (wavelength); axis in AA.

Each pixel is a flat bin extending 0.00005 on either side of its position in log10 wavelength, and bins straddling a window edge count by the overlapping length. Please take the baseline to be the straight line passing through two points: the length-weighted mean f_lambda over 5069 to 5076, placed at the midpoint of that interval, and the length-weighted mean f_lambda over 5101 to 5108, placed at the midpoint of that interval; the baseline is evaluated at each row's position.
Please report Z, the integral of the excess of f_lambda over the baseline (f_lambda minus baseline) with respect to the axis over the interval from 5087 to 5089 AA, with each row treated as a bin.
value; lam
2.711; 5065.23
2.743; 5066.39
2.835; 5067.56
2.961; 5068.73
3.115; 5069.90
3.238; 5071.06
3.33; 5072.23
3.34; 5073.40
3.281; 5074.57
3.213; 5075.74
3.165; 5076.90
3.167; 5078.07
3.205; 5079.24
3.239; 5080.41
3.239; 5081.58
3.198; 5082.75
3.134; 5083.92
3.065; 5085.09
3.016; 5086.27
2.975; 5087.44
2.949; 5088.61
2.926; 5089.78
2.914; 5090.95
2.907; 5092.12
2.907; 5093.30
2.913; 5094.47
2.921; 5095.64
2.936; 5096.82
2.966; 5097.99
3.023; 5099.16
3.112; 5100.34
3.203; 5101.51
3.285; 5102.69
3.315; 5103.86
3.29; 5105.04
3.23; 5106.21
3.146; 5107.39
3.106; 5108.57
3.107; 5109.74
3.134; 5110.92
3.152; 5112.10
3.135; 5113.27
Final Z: -0.56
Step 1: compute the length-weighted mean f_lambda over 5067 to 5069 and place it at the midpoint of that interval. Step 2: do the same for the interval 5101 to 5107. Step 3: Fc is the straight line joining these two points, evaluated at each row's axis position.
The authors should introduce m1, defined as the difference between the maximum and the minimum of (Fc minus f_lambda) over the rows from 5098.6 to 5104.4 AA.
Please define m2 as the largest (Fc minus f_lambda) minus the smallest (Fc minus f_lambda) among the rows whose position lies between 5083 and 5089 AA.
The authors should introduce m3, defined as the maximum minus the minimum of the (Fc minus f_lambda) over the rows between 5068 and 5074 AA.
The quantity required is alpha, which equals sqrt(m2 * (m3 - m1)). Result 0.145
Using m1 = 0.24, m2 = 0.234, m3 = 0.33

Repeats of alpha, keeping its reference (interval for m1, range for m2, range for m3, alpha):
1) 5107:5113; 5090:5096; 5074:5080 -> 0.060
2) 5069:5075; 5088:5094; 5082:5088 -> 0.086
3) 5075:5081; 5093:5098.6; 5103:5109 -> 0.062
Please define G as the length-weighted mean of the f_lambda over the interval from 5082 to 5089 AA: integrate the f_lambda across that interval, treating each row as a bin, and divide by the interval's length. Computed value 3.06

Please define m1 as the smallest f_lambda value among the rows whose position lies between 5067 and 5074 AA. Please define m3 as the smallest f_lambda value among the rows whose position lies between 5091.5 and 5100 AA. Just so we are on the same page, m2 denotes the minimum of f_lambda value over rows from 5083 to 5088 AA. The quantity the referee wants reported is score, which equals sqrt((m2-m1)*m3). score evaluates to 0.64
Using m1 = 2.835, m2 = 2.975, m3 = 2.907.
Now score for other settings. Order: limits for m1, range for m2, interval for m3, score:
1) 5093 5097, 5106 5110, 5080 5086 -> 0.78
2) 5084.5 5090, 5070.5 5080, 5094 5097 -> 0.83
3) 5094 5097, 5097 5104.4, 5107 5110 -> 0.41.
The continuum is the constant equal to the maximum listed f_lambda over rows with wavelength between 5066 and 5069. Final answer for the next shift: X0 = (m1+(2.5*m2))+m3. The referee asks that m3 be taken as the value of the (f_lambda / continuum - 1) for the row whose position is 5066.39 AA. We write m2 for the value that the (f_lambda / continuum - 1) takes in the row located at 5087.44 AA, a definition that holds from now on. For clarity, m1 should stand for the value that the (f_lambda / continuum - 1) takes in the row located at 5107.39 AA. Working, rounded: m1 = 0.062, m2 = 0.00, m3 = -0.07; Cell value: 0.00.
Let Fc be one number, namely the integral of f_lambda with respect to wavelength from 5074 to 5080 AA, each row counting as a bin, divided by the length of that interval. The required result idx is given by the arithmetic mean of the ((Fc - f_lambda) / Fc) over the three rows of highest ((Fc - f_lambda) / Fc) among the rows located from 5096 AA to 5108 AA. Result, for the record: 0.07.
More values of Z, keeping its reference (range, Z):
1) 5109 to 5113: -0.45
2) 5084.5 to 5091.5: -1.86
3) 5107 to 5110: -0.37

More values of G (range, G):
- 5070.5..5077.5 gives 3.26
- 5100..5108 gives 3.23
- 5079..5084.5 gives 3.20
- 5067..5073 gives 3.10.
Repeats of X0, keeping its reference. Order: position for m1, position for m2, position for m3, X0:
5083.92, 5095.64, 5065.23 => -0.06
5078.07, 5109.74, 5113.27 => 0.25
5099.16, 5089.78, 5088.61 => -0.01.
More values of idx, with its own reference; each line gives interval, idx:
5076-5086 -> 0.03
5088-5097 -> 0.09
